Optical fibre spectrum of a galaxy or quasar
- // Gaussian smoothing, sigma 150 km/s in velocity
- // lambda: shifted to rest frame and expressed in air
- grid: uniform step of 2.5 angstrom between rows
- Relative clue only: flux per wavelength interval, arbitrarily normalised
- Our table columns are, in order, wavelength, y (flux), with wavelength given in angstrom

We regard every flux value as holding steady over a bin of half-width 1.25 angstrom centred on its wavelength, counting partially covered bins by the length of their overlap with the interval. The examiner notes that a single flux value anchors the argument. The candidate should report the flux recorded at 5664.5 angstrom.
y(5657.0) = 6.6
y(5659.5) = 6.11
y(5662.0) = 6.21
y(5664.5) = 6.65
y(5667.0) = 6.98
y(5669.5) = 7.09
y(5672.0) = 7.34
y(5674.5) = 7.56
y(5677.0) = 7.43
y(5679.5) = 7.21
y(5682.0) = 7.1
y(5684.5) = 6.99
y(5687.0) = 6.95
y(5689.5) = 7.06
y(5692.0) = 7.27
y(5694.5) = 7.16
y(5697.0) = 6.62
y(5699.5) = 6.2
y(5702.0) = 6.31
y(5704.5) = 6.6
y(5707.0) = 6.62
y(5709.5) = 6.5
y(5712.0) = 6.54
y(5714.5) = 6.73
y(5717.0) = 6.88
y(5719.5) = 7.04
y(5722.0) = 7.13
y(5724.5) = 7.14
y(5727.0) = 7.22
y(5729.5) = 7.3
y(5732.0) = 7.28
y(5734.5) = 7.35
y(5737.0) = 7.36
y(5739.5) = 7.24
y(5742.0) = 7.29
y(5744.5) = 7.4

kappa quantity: 6.65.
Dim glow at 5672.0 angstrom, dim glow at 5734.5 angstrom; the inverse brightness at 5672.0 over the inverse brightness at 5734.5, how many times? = 1.00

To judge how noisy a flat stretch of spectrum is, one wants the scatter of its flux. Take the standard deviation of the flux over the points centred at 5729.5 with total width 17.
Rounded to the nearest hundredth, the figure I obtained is 0.09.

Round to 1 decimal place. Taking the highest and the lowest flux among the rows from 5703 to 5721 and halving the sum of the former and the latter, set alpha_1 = 6.8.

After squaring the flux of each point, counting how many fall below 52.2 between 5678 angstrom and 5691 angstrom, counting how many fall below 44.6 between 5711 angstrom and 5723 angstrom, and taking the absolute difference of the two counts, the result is 4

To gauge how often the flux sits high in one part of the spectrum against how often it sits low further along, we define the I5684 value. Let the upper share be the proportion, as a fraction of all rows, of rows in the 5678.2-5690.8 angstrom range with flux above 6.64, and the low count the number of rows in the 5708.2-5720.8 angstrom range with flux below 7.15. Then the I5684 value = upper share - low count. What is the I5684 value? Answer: -4.0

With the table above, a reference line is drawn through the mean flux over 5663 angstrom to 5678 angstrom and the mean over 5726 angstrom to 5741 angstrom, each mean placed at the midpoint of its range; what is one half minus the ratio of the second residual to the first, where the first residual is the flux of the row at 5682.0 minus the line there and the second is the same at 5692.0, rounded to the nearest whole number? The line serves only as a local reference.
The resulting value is 1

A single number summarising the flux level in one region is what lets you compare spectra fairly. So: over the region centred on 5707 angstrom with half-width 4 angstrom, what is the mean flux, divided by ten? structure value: 0.66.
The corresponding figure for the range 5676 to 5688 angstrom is 0.71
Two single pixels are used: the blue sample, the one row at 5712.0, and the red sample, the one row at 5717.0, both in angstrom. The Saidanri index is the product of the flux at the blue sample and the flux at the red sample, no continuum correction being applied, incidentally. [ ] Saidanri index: 45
